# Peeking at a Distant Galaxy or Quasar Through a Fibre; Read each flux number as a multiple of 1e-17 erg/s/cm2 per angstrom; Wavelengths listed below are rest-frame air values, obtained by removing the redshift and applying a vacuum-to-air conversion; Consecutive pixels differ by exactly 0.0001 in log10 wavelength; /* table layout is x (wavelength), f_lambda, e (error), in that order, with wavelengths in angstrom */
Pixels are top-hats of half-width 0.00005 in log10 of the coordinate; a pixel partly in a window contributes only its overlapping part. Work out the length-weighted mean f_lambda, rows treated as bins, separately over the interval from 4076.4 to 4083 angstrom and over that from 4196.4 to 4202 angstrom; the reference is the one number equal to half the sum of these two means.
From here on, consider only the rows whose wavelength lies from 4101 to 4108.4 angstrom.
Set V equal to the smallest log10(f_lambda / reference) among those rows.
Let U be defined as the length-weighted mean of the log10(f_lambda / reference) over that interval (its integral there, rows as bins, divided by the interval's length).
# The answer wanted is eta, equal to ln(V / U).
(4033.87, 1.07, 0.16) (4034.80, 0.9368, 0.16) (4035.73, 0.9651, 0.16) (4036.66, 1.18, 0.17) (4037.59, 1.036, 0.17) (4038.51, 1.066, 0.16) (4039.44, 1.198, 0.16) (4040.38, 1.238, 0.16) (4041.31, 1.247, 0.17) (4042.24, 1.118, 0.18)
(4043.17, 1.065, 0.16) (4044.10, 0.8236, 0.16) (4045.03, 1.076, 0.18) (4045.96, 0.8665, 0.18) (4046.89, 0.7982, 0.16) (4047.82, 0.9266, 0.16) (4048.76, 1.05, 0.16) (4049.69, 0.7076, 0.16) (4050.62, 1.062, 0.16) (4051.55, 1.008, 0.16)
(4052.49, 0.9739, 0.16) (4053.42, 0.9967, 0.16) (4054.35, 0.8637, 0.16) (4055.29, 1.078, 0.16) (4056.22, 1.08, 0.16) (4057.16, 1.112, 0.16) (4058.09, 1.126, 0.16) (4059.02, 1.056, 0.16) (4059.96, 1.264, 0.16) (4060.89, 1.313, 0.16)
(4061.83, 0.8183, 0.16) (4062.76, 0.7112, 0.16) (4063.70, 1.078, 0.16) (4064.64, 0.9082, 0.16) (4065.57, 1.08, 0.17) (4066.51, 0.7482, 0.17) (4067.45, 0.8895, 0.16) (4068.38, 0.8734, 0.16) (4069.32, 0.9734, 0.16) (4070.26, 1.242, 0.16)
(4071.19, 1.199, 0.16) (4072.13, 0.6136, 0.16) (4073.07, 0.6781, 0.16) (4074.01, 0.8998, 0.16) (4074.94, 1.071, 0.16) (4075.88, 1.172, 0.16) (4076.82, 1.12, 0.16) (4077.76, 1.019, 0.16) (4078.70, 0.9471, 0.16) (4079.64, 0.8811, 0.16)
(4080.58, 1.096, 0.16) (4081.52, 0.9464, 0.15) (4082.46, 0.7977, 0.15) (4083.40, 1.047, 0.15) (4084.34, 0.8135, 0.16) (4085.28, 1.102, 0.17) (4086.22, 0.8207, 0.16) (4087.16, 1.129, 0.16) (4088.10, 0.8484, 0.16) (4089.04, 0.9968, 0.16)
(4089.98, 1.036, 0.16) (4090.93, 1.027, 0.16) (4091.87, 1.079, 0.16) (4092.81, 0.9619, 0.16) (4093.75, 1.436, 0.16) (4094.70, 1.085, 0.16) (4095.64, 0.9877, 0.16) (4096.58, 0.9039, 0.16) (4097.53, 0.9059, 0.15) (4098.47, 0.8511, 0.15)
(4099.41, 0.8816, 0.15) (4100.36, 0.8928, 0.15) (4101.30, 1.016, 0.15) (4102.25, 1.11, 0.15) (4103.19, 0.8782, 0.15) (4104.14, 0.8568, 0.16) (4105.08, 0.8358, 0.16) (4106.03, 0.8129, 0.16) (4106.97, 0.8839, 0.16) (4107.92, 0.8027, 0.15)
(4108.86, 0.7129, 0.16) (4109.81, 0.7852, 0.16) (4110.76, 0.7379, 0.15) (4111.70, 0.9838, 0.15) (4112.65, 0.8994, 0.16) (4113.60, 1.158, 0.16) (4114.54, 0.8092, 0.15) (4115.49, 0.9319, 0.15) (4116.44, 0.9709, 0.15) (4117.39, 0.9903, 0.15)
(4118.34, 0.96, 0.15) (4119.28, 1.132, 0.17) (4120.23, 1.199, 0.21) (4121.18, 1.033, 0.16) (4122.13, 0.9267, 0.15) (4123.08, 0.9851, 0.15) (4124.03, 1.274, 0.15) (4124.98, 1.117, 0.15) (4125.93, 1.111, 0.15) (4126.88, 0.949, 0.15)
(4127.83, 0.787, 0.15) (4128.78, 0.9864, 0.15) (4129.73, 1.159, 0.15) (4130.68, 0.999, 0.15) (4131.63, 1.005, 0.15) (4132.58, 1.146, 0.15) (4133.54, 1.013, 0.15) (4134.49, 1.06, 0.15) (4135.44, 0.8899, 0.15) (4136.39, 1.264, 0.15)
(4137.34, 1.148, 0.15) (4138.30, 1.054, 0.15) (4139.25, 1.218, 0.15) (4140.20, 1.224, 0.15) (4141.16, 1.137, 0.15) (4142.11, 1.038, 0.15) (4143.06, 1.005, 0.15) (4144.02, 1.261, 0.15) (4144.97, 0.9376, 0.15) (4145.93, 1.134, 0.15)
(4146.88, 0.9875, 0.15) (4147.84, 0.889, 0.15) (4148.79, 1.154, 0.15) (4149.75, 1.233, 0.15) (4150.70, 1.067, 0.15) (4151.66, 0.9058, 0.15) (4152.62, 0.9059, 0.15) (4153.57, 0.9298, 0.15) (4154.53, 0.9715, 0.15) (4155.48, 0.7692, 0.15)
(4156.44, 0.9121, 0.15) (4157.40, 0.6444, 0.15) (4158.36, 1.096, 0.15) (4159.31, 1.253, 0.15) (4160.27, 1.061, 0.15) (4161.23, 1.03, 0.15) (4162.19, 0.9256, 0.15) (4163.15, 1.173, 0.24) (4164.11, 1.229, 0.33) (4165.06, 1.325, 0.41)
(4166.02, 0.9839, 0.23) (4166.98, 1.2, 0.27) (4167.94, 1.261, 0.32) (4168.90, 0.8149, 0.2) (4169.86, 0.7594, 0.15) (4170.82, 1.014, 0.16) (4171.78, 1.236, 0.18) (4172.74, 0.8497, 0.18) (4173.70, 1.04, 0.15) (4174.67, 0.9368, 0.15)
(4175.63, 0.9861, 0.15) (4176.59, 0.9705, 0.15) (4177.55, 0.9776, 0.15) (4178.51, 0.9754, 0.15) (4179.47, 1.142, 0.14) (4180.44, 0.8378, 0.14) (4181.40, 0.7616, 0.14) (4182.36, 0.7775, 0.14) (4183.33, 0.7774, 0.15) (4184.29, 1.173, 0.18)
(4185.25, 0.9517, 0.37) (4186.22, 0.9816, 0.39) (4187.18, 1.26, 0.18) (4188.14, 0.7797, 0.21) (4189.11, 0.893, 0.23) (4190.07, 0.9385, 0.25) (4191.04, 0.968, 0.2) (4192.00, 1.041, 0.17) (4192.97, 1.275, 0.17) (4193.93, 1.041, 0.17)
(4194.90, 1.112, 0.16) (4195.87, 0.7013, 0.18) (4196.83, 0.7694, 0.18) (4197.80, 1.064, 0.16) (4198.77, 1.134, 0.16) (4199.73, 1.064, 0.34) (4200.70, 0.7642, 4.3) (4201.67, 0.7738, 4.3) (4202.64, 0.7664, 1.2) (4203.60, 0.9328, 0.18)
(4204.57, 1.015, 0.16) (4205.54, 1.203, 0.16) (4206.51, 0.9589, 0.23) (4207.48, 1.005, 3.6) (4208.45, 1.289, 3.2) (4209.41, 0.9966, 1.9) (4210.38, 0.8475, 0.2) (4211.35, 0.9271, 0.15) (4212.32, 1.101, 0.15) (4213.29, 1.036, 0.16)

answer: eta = 0.95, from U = -0.029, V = -0.074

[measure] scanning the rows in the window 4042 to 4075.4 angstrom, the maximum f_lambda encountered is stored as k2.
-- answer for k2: 1.313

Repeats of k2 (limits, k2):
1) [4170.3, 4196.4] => 1.275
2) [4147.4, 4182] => 1.325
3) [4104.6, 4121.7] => 1.199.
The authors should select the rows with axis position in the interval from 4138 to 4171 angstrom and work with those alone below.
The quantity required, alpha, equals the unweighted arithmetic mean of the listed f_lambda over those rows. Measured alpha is 1.04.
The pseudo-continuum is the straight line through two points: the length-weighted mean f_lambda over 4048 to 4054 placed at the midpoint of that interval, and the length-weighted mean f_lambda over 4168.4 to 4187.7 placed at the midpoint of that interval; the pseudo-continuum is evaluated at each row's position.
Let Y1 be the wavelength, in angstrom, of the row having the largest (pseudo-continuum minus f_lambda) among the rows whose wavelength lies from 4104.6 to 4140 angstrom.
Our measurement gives 4108.86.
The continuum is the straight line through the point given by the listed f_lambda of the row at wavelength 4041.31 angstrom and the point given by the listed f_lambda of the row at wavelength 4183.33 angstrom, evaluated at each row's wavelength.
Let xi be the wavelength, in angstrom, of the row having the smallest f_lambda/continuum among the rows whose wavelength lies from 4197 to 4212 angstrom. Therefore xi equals 4200.70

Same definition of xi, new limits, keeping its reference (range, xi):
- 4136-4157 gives 4155.48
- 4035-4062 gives 4049.69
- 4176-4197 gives 4195.87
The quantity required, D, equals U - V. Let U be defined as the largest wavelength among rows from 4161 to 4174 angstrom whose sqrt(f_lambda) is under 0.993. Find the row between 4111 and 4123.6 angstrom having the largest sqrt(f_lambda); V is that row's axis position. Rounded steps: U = 4172.74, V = 4120.23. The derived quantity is 52.5 angstrom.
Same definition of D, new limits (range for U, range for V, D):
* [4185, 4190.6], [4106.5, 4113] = 78.4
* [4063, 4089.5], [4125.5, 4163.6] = -48.3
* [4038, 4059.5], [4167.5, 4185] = -113.6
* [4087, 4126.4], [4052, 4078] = 62.2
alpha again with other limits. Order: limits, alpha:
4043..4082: 0.98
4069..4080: 0.98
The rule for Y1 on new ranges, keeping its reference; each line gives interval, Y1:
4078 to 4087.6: 4082.46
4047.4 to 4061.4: 4049.69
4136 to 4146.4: 4144.97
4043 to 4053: 4049.69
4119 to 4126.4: 4122.13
